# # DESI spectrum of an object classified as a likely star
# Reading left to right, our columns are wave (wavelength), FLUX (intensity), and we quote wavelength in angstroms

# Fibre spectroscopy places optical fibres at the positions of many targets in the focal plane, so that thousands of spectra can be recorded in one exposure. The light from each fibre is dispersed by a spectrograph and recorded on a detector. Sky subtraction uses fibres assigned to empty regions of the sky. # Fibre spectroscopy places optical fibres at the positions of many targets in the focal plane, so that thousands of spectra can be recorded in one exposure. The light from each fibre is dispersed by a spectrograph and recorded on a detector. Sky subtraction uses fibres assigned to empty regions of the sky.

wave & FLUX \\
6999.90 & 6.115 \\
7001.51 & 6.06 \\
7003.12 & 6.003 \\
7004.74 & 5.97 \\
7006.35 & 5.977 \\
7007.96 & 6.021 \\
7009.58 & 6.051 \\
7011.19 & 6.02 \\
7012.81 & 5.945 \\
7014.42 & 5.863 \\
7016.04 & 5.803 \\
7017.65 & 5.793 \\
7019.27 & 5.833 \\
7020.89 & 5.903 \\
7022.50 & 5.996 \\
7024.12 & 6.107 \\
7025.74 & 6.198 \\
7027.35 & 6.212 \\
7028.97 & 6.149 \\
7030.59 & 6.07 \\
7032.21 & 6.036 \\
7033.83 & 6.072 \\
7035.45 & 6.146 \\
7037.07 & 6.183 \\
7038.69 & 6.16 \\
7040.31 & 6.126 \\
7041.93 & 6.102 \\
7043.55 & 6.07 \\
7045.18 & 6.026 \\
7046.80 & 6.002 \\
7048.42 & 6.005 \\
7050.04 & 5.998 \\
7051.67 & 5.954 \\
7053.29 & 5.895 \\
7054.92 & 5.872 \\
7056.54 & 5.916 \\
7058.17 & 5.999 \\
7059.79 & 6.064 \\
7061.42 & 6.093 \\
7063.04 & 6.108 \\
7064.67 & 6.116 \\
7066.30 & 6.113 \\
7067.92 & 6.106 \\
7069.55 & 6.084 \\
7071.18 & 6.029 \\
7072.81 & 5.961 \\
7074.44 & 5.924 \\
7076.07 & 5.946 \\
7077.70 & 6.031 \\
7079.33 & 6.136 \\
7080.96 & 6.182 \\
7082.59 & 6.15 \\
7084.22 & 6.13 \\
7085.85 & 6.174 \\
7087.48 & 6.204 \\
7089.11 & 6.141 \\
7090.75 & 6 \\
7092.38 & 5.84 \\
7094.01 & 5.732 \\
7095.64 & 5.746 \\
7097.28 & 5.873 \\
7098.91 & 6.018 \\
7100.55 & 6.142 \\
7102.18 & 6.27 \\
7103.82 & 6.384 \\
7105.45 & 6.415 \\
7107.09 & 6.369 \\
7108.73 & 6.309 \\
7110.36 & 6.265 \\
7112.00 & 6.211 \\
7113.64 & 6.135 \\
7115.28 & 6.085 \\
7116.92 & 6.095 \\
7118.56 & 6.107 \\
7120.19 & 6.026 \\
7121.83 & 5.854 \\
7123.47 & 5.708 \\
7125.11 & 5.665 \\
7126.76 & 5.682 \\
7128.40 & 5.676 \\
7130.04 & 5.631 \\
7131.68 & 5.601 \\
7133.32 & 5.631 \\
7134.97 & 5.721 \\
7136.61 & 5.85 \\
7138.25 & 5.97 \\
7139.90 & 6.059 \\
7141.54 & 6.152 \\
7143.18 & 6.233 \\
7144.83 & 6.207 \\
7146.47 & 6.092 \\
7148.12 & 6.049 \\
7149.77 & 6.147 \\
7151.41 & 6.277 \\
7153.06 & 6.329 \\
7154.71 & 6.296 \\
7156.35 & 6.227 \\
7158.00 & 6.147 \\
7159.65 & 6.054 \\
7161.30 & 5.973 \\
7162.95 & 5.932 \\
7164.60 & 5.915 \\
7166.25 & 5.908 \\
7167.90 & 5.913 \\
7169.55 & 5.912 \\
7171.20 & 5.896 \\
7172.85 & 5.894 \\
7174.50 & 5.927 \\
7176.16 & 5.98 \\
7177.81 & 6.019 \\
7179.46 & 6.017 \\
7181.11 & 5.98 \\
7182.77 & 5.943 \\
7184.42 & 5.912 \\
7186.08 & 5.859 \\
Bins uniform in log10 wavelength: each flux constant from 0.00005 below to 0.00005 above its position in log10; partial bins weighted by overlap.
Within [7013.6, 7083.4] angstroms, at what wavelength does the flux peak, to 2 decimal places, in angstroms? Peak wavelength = 7027.35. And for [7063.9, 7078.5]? 7064.67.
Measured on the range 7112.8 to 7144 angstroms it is 7143.18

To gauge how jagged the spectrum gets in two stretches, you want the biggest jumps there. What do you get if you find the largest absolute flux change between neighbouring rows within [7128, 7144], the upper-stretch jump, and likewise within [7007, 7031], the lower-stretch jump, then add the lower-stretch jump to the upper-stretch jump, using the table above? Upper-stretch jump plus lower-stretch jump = 0.24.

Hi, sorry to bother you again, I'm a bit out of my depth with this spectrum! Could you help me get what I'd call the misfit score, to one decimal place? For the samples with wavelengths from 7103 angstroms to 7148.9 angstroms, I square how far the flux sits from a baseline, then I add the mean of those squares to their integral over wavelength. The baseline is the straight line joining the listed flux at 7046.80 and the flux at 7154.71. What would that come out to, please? 5.5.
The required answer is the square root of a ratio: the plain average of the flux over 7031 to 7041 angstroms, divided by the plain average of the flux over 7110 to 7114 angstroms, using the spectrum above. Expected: 0.99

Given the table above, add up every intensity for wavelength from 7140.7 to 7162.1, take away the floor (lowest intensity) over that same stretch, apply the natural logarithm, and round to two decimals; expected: 4.31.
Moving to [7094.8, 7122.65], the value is 4.59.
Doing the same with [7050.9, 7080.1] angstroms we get 4.63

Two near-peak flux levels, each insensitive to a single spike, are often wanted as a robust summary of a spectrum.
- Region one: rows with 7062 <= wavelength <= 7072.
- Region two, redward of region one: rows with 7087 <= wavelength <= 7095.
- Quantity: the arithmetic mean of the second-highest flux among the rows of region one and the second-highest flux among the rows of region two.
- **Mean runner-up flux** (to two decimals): 6.13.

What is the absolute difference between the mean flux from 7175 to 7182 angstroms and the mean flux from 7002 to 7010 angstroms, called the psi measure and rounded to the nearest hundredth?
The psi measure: 0.01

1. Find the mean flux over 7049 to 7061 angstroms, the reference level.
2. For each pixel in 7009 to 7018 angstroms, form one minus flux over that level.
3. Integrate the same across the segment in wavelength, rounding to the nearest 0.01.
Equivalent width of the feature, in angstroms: 0.07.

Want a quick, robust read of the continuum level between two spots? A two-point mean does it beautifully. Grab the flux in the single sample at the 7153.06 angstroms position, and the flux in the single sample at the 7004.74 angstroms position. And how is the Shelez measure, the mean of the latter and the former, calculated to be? 6.15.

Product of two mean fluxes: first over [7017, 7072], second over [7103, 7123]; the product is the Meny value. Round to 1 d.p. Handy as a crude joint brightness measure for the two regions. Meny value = 37.4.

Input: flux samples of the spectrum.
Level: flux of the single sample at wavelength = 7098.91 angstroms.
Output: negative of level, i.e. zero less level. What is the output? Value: -6.02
